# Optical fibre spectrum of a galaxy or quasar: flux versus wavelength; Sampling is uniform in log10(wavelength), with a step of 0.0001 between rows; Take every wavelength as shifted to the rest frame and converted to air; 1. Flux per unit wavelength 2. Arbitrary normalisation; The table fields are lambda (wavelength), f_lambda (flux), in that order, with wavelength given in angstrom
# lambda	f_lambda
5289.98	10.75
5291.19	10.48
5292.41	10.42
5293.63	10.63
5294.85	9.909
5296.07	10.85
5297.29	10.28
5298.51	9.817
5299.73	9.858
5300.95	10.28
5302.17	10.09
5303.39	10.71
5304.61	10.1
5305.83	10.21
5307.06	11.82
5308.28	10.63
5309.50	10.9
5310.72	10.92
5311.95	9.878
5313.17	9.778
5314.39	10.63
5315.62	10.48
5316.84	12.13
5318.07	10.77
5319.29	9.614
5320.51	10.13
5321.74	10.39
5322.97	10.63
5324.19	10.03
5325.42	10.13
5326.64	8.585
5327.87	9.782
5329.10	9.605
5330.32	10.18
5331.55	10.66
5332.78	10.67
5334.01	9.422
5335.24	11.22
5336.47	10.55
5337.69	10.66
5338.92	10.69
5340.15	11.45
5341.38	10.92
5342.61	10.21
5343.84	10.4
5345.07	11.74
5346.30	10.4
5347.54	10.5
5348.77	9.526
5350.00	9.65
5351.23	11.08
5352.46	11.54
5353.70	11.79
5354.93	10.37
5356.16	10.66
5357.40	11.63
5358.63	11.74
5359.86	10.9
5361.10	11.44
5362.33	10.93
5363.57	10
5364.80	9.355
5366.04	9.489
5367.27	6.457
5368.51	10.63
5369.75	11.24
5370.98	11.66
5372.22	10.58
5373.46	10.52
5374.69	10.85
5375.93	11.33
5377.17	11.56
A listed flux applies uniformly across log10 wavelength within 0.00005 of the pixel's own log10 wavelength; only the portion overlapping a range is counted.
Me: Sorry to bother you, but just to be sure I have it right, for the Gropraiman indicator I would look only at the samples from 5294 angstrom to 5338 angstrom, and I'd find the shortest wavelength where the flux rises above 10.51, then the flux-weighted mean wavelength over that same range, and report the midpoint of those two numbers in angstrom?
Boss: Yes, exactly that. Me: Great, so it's 5306.1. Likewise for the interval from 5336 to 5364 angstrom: 5343.3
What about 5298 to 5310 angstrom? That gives 5303.8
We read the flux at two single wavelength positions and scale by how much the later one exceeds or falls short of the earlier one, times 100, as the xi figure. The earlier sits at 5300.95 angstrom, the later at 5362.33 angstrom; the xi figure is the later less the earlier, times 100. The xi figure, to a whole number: 65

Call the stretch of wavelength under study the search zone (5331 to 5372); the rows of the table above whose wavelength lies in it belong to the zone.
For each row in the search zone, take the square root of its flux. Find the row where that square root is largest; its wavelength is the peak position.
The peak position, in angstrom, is 5353.70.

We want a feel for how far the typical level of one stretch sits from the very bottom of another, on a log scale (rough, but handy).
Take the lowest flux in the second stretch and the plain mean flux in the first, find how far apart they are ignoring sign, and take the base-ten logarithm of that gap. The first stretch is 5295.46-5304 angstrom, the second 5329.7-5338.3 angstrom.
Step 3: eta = -0.1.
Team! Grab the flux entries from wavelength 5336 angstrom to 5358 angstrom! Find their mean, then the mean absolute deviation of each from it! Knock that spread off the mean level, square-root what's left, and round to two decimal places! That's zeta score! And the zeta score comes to 3.20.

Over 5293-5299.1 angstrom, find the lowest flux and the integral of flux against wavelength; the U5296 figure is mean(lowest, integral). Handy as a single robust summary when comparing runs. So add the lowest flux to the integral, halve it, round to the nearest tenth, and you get 36.3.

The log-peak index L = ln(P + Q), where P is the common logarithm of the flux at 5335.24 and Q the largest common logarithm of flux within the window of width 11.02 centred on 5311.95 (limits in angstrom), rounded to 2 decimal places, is 0.76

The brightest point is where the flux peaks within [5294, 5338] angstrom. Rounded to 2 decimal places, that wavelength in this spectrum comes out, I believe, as 5316.84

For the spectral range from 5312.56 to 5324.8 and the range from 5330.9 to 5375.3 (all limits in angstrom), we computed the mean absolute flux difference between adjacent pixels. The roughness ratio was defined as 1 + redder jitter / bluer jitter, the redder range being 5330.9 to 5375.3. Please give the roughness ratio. 2.07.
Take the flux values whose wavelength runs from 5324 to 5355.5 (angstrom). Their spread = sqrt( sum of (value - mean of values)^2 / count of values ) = 0.75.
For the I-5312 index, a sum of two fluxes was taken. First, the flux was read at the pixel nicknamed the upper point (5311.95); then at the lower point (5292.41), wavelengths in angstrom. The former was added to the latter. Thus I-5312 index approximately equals 20.3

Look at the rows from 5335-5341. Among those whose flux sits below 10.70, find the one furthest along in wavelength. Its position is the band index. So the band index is 5338.92 angstrom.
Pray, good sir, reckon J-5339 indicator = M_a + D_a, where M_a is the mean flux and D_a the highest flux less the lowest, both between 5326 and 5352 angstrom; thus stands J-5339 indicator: 13.5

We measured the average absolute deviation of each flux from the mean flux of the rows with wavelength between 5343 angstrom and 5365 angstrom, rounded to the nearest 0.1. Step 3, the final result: 0.7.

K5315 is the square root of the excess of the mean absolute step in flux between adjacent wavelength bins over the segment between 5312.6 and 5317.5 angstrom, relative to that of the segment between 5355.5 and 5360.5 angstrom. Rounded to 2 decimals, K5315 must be 0.49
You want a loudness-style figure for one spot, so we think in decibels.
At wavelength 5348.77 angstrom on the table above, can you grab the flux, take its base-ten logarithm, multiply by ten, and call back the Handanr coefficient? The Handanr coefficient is 9.8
